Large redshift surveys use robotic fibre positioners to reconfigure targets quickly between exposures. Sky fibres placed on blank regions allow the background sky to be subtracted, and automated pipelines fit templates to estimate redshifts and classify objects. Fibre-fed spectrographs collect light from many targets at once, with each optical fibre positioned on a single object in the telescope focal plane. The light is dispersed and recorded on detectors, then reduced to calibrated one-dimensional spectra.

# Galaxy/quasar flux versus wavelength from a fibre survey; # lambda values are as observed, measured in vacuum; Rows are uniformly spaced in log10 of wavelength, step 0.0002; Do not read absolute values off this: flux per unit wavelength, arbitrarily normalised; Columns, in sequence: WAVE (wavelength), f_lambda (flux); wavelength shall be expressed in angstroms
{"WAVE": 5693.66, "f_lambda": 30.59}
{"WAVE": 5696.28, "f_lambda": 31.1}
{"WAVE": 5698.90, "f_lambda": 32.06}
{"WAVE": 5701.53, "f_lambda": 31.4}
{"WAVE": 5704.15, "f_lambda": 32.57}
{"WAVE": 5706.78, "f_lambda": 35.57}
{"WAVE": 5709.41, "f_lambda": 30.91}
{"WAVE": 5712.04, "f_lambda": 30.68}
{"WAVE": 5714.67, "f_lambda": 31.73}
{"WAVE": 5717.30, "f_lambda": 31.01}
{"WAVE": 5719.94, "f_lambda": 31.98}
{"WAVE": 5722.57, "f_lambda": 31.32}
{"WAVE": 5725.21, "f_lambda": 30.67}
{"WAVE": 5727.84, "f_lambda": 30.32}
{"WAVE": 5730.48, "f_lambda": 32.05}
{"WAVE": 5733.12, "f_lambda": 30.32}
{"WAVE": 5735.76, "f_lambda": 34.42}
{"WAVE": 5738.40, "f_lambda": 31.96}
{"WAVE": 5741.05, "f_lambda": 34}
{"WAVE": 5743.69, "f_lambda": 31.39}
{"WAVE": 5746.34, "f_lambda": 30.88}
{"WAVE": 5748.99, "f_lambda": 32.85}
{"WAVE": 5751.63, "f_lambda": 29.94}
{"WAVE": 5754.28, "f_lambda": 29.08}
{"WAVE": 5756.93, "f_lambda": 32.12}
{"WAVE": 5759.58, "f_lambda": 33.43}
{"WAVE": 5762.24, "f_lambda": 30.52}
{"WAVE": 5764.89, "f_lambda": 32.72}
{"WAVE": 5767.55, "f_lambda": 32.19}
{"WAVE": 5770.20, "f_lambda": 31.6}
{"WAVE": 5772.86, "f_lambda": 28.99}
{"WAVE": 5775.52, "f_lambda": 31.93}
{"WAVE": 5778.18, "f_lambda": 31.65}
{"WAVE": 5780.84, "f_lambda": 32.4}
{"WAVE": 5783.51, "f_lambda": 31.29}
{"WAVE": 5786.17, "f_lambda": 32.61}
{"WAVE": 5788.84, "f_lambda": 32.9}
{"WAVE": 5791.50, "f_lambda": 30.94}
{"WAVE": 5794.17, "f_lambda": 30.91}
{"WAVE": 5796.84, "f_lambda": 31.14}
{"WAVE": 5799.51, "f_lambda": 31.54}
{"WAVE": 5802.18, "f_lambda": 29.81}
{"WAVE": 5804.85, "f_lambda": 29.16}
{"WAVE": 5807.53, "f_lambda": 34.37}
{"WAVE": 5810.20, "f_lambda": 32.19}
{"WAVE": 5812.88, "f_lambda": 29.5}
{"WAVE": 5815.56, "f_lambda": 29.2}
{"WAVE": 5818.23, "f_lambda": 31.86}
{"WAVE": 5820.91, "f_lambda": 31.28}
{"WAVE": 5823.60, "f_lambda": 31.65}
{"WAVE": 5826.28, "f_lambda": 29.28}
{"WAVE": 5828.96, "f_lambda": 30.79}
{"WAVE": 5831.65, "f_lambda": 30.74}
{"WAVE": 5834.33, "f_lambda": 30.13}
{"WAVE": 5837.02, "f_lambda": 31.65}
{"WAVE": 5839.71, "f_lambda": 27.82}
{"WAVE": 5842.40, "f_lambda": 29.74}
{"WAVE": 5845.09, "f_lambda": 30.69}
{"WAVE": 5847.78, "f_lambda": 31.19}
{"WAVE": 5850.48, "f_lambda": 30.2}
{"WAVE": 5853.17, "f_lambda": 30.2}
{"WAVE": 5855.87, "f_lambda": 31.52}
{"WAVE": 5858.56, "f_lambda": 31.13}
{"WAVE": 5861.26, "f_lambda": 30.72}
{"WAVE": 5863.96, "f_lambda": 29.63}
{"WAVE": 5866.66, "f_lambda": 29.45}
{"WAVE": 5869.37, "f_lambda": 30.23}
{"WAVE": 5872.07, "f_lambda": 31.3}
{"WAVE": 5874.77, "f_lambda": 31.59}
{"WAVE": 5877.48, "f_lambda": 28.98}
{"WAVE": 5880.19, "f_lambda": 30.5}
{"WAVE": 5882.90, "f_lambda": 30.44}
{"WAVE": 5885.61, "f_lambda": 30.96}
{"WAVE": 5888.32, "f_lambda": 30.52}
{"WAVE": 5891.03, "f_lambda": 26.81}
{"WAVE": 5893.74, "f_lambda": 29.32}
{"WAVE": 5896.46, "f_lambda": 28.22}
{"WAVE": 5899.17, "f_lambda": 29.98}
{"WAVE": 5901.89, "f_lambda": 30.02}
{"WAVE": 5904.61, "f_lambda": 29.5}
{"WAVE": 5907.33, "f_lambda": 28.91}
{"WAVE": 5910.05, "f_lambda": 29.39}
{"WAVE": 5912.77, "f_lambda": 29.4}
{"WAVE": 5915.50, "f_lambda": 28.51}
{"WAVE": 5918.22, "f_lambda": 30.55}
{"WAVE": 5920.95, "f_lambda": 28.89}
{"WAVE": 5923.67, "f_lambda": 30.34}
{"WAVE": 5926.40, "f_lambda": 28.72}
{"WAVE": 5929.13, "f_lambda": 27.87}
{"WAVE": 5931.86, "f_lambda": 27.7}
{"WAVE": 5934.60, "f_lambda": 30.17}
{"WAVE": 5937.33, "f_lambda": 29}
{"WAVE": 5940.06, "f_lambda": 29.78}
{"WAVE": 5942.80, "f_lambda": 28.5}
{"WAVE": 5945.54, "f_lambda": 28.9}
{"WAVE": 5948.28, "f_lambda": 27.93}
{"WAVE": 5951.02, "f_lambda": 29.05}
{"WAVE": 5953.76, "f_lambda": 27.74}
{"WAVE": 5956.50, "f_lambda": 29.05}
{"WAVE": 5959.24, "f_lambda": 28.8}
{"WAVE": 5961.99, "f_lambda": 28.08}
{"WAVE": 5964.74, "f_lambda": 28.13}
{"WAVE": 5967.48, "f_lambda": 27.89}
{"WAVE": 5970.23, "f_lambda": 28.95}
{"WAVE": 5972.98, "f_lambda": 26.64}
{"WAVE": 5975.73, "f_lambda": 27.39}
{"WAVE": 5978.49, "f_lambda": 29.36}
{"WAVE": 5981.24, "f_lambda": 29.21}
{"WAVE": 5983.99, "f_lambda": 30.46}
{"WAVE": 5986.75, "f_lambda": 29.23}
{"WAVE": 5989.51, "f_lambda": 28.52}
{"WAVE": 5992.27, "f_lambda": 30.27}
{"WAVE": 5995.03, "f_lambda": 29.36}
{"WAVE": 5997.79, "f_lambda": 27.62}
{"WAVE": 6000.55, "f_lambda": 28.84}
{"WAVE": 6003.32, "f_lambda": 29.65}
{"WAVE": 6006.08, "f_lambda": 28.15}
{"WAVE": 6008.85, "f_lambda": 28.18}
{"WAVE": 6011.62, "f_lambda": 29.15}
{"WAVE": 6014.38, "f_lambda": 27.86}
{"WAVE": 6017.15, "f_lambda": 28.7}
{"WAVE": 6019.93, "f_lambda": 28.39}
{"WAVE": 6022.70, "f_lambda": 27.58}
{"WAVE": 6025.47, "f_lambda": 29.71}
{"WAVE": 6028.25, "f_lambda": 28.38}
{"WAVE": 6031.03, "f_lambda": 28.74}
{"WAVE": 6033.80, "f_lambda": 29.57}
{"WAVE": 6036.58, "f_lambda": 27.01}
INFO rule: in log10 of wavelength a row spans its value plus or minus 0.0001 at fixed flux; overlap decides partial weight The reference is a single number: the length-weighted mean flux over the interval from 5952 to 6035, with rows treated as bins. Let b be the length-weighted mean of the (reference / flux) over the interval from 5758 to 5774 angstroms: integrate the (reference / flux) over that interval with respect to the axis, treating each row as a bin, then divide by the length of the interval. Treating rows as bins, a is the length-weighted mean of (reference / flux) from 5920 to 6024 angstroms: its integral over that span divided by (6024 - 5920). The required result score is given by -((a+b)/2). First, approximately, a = 1.00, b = 0.908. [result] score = -0.954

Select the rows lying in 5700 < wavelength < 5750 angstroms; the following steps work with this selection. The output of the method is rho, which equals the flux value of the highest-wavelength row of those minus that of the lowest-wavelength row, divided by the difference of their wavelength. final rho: 0.031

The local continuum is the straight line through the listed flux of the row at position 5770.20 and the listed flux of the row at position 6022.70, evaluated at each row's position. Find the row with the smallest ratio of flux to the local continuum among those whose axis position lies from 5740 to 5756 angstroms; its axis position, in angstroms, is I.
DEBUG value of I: 5754.28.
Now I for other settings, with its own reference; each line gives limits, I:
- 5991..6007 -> 5997.79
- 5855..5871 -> 5866.66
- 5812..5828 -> 5815.56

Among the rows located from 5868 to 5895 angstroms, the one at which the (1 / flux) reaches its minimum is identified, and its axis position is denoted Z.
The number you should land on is 5874.77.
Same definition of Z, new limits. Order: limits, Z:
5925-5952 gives 5934.60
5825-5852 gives 5837.02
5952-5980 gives 5978.49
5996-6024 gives 6003.32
